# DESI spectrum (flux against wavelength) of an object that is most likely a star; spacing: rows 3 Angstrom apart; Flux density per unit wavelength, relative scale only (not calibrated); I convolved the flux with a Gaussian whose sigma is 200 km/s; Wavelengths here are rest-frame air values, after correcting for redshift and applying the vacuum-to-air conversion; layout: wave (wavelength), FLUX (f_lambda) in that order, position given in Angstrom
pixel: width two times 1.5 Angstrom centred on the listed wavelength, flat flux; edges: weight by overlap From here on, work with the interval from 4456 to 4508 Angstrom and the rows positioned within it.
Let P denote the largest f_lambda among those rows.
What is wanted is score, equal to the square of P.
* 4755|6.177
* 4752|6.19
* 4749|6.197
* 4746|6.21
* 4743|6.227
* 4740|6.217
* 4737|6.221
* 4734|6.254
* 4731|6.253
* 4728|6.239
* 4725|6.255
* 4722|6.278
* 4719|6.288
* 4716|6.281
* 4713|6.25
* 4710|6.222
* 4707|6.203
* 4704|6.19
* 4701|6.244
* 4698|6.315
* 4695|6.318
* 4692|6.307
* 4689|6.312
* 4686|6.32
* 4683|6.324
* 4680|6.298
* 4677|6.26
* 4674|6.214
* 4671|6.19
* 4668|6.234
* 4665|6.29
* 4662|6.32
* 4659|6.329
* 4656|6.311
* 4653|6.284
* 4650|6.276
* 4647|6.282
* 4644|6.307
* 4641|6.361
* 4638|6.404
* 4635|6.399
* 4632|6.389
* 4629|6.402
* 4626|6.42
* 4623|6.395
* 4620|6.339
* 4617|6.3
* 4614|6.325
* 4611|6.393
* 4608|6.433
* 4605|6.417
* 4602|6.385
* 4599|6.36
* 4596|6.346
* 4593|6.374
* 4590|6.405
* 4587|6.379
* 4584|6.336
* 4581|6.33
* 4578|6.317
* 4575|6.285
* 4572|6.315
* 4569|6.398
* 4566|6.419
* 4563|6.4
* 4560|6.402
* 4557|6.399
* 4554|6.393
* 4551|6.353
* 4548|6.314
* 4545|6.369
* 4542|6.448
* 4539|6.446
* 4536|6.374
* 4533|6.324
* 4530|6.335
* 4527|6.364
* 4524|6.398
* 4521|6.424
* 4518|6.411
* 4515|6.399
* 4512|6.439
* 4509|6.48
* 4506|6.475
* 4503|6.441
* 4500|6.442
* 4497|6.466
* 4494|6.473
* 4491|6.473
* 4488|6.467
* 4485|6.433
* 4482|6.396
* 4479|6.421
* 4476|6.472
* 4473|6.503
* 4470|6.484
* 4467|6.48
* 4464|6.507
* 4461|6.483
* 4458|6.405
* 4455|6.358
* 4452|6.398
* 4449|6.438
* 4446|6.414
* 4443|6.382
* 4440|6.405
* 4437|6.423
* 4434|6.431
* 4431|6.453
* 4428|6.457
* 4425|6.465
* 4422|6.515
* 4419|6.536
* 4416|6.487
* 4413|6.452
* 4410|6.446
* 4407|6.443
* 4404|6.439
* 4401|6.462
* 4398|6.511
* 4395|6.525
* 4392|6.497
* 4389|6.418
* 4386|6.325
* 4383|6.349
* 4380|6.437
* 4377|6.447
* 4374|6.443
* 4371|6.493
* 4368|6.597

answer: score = 42.3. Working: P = 6.507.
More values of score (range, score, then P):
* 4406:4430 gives 42.7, 6.536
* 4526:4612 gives 41.6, 6.448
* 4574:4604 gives 41.0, 6.405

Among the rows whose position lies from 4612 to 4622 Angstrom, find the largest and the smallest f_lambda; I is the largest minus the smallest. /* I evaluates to 0.04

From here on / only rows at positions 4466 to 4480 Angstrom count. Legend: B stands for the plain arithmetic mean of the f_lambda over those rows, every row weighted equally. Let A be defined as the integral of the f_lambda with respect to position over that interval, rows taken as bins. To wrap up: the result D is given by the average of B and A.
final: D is 49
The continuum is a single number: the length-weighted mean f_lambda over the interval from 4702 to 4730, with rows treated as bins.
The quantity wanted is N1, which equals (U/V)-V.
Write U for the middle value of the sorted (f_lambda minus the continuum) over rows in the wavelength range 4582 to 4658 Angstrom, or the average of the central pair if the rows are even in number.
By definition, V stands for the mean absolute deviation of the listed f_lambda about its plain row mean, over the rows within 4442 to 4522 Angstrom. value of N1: 3.9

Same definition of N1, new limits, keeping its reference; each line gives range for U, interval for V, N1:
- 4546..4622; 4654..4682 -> 3.0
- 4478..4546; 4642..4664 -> 10.6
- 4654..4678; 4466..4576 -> 0.6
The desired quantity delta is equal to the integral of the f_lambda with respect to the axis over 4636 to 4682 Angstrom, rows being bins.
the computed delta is 289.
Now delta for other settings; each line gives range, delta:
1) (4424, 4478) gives 348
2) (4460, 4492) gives 207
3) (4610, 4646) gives 229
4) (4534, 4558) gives 153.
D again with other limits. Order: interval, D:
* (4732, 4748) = 53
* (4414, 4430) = 55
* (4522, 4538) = 54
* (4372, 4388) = 54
